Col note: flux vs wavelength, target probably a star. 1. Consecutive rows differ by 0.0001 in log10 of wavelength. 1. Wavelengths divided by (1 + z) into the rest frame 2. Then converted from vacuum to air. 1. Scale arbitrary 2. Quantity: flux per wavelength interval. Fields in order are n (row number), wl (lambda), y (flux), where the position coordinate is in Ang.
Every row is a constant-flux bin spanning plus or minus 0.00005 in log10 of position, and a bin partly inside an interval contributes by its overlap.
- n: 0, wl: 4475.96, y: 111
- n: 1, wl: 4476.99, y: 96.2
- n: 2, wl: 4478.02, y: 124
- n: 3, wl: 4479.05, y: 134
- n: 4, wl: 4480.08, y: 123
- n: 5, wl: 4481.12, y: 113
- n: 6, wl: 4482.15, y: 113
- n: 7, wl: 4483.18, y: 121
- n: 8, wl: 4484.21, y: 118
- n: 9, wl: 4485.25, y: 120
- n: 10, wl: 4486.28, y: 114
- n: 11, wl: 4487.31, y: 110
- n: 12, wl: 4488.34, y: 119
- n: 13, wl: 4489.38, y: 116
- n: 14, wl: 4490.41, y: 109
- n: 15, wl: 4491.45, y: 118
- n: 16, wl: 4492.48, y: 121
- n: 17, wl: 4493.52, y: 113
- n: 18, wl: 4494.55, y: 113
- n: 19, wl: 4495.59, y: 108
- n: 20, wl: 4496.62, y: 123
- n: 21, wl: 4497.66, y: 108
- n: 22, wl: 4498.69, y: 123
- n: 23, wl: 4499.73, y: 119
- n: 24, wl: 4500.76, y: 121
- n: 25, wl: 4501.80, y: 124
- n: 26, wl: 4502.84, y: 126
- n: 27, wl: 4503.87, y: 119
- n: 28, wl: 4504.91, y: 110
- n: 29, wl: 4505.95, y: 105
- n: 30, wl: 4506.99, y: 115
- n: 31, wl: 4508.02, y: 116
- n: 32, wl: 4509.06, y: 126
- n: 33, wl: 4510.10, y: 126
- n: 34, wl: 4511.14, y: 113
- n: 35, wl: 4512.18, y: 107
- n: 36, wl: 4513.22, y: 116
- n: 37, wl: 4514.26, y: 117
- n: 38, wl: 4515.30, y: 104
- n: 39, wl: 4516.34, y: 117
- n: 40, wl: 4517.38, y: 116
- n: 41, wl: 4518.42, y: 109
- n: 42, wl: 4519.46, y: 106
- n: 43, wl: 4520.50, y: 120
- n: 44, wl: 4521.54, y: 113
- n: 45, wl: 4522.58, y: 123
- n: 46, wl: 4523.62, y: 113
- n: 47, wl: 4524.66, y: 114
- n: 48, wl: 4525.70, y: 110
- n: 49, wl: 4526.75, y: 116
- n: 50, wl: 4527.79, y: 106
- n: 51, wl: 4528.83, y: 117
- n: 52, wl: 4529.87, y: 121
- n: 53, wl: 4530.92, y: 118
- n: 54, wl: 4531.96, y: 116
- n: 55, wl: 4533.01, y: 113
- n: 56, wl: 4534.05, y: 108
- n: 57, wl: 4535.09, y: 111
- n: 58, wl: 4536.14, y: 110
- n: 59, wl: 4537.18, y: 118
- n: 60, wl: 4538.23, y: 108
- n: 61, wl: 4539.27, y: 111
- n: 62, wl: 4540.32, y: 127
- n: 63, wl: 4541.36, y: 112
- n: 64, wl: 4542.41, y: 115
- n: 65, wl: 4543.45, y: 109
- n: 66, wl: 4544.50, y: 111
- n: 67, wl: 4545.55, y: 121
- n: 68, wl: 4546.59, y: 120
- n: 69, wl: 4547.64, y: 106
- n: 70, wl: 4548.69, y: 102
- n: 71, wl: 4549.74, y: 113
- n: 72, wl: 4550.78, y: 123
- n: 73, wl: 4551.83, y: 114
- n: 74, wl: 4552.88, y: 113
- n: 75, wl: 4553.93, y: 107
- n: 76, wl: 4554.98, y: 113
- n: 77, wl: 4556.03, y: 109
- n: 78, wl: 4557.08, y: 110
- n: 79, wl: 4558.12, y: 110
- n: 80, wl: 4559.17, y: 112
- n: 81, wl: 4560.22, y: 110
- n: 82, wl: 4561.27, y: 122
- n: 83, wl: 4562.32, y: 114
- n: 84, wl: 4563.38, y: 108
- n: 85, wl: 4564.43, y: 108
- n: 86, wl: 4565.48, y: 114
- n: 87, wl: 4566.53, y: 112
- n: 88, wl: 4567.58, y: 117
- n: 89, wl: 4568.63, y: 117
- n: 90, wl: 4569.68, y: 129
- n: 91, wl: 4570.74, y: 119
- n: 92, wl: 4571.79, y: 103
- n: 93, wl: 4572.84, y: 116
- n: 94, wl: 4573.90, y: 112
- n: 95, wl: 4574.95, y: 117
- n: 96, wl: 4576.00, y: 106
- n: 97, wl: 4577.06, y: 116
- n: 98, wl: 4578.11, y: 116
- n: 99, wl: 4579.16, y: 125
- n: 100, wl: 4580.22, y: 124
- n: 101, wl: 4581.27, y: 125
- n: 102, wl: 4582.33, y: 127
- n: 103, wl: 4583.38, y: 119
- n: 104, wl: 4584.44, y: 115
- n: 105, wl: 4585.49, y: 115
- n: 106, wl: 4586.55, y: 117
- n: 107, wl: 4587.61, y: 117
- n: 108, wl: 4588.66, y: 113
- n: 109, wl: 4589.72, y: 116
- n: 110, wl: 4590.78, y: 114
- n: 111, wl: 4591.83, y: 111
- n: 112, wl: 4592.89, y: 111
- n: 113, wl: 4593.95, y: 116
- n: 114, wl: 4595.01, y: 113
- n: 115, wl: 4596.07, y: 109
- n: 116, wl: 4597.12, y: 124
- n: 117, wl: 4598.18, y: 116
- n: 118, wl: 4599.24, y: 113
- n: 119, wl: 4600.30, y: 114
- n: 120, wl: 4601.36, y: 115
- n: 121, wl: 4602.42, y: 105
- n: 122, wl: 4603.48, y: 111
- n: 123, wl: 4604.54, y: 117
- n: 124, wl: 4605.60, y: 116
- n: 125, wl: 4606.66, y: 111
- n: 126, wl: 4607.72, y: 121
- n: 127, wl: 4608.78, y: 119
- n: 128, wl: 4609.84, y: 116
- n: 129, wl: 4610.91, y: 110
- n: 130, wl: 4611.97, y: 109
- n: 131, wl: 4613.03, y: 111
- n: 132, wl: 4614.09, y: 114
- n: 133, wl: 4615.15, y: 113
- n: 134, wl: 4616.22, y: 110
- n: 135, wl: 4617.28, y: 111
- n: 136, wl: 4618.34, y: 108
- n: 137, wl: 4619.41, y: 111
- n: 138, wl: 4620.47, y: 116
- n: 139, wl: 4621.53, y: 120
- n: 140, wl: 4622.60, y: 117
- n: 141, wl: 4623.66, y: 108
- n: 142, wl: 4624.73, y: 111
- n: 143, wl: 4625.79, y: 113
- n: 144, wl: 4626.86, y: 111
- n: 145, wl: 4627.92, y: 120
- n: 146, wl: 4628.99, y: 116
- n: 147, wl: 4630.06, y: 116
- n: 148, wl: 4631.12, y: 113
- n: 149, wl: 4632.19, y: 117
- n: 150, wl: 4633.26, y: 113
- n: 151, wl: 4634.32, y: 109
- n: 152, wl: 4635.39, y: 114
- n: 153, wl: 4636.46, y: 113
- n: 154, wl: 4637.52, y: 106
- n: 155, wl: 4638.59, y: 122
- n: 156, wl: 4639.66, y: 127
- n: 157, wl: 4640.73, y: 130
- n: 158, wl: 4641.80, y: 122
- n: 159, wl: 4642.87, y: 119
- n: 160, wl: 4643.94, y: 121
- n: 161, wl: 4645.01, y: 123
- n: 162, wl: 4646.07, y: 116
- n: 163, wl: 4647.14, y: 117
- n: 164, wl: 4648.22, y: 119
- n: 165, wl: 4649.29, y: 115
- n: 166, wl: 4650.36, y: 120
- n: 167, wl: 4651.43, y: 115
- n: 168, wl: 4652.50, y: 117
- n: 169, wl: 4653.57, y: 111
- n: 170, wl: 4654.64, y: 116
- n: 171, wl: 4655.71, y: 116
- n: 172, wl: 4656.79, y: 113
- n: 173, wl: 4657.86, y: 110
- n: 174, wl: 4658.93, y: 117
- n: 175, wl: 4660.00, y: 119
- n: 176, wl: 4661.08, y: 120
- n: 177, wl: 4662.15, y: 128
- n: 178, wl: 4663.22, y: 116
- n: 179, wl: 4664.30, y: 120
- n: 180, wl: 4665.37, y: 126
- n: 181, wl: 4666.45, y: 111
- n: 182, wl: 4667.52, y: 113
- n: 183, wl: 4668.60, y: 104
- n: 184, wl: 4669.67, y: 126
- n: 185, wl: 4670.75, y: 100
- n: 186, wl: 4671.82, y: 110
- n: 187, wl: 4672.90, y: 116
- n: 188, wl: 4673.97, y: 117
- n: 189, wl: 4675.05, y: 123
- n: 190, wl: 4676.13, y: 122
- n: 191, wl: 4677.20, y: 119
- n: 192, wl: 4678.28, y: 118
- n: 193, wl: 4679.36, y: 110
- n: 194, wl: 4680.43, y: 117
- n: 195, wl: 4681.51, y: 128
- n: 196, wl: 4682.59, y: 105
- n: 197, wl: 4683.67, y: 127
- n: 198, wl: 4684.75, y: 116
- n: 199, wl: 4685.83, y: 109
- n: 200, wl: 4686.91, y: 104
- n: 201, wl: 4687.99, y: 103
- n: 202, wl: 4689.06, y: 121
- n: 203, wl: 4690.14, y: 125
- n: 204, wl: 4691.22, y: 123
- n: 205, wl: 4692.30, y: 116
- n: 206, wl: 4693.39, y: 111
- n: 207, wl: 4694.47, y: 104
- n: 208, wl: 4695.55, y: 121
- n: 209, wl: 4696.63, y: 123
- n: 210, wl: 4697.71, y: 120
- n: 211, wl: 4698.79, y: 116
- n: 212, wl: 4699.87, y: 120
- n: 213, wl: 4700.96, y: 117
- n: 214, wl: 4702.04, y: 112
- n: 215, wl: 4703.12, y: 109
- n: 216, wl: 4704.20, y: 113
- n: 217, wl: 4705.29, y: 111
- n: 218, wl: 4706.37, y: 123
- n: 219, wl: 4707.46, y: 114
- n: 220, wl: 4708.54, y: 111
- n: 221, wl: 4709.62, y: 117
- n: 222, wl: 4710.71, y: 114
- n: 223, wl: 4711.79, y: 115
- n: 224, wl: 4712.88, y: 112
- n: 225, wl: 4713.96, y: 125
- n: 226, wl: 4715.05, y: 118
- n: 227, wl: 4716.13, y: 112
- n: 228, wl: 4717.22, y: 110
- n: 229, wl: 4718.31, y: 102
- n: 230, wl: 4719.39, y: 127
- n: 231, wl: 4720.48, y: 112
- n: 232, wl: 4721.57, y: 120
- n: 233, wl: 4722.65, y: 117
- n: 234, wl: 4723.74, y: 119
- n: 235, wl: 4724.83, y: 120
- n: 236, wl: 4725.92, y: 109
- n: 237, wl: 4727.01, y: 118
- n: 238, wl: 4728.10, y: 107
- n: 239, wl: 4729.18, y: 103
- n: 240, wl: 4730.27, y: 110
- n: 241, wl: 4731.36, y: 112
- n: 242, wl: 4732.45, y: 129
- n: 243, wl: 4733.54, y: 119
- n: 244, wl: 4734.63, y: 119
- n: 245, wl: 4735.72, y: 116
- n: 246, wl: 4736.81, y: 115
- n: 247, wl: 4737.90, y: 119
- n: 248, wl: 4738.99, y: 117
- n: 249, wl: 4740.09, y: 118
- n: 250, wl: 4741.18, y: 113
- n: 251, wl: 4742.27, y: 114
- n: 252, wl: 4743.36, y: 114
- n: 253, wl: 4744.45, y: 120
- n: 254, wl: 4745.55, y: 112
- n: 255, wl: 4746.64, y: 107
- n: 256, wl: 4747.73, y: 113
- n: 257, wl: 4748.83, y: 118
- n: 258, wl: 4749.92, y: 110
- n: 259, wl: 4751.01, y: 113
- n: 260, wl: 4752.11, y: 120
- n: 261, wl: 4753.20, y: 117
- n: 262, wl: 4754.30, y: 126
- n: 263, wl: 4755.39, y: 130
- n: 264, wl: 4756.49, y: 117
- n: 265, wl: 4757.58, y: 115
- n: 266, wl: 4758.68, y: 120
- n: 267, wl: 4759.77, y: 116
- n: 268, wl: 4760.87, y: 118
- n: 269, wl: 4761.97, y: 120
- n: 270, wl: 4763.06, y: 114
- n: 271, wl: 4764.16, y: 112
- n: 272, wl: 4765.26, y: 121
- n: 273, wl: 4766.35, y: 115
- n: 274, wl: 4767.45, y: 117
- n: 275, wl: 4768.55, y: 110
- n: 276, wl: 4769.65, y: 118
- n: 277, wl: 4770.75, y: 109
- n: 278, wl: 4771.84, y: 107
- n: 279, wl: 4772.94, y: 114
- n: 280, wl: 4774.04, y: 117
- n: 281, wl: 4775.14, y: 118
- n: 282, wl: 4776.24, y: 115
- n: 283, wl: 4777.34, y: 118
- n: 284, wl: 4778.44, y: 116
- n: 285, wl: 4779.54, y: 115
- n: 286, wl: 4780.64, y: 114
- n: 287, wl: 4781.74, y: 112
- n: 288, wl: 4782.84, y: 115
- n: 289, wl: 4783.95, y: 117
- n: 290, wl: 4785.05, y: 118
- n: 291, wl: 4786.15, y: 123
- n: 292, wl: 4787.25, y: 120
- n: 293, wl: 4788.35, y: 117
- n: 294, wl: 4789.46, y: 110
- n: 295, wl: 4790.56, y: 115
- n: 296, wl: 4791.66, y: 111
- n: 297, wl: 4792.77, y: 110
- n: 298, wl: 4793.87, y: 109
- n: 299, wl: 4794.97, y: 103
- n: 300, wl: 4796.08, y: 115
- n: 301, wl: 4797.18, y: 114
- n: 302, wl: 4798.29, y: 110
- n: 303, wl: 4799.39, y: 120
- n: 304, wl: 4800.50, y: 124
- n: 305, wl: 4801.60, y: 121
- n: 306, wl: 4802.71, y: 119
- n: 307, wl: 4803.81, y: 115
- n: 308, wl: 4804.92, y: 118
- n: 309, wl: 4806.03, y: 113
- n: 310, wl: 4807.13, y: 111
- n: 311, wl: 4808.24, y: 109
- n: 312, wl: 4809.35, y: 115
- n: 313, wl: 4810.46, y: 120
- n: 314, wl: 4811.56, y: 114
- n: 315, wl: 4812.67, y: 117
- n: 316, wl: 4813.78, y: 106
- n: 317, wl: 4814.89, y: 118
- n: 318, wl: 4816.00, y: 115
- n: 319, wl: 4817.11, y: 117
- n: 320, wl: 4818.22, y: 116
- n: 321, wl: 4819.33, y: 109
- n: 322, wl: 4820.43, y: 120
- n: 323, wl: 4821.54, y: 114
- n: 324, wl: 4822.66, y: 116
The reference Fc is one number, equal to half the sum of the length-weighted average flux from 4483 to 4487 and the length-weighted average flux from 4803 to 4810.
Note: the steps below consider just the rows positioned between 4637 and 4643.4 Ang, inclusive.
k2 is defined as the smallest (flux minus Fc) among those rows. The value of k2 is -9.7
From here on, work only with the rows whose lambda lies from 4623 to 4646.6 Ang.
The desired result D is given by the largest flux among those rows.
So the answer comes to 130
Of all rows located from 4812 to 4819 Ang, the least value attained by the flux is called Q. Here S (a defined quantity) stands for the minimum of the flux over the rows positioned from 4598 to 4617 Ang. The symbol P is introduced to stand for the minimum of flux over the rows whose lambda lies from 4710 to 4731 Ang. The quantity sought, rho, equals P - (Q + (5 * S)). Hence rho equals -529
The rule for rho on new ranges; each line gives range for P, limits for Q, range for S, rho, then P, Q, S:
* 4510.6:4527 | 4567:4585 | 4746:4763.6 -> -534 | 104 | 103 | 107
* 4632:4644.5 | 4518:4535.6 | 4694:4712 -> -520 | 106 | 106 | 104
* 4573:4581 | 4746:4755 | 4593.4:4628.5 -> -526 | 106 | 107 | 105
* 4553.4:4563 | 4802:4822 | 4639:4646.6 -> -579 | 107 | 106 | 116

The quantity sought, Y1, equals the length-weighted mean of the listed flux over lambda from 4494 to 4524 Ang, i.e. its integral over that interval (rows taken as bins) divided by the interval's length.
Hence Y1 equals 116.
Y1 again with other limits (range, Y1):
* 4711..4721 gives 115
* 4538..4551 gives 114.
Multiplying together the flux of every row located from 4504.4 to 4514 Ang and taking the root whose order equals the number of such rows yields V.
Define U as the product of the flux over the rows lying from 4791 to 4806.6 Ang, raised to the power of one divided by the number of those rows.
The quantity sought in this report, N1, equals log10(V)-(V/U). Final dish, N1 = 1.06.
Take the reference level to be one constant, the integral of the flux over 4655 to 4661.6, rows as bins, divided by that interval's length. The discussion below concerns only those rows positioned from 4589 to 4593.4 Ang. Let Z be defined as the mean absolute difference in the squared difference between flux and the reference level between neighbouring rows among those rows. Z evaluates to 7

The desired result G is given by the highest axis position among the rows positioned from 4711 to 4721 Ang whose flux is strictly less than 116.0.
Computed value 4720.48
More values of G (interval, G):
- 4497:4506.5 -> 4505.95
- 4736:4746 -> 4745.55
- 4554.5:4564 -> 4563.38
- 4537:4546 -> 4544.50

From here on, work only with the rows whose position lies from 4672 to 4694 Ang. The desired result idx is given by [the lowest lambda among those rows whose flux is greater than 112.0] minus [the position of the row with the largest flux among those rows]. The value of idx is -8.6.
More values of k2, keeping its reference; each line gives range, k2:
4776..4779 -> -0.7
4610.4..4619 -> -7.7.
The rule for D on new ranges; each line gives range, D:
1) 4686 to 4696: 125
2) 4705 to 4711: 123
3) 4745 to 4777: 130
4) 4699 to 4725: 127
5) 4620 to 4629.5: 120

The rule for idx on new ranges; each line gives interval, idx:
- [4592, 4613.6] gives -3.2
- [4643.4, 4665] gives -18.2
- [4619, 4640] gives -19.2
